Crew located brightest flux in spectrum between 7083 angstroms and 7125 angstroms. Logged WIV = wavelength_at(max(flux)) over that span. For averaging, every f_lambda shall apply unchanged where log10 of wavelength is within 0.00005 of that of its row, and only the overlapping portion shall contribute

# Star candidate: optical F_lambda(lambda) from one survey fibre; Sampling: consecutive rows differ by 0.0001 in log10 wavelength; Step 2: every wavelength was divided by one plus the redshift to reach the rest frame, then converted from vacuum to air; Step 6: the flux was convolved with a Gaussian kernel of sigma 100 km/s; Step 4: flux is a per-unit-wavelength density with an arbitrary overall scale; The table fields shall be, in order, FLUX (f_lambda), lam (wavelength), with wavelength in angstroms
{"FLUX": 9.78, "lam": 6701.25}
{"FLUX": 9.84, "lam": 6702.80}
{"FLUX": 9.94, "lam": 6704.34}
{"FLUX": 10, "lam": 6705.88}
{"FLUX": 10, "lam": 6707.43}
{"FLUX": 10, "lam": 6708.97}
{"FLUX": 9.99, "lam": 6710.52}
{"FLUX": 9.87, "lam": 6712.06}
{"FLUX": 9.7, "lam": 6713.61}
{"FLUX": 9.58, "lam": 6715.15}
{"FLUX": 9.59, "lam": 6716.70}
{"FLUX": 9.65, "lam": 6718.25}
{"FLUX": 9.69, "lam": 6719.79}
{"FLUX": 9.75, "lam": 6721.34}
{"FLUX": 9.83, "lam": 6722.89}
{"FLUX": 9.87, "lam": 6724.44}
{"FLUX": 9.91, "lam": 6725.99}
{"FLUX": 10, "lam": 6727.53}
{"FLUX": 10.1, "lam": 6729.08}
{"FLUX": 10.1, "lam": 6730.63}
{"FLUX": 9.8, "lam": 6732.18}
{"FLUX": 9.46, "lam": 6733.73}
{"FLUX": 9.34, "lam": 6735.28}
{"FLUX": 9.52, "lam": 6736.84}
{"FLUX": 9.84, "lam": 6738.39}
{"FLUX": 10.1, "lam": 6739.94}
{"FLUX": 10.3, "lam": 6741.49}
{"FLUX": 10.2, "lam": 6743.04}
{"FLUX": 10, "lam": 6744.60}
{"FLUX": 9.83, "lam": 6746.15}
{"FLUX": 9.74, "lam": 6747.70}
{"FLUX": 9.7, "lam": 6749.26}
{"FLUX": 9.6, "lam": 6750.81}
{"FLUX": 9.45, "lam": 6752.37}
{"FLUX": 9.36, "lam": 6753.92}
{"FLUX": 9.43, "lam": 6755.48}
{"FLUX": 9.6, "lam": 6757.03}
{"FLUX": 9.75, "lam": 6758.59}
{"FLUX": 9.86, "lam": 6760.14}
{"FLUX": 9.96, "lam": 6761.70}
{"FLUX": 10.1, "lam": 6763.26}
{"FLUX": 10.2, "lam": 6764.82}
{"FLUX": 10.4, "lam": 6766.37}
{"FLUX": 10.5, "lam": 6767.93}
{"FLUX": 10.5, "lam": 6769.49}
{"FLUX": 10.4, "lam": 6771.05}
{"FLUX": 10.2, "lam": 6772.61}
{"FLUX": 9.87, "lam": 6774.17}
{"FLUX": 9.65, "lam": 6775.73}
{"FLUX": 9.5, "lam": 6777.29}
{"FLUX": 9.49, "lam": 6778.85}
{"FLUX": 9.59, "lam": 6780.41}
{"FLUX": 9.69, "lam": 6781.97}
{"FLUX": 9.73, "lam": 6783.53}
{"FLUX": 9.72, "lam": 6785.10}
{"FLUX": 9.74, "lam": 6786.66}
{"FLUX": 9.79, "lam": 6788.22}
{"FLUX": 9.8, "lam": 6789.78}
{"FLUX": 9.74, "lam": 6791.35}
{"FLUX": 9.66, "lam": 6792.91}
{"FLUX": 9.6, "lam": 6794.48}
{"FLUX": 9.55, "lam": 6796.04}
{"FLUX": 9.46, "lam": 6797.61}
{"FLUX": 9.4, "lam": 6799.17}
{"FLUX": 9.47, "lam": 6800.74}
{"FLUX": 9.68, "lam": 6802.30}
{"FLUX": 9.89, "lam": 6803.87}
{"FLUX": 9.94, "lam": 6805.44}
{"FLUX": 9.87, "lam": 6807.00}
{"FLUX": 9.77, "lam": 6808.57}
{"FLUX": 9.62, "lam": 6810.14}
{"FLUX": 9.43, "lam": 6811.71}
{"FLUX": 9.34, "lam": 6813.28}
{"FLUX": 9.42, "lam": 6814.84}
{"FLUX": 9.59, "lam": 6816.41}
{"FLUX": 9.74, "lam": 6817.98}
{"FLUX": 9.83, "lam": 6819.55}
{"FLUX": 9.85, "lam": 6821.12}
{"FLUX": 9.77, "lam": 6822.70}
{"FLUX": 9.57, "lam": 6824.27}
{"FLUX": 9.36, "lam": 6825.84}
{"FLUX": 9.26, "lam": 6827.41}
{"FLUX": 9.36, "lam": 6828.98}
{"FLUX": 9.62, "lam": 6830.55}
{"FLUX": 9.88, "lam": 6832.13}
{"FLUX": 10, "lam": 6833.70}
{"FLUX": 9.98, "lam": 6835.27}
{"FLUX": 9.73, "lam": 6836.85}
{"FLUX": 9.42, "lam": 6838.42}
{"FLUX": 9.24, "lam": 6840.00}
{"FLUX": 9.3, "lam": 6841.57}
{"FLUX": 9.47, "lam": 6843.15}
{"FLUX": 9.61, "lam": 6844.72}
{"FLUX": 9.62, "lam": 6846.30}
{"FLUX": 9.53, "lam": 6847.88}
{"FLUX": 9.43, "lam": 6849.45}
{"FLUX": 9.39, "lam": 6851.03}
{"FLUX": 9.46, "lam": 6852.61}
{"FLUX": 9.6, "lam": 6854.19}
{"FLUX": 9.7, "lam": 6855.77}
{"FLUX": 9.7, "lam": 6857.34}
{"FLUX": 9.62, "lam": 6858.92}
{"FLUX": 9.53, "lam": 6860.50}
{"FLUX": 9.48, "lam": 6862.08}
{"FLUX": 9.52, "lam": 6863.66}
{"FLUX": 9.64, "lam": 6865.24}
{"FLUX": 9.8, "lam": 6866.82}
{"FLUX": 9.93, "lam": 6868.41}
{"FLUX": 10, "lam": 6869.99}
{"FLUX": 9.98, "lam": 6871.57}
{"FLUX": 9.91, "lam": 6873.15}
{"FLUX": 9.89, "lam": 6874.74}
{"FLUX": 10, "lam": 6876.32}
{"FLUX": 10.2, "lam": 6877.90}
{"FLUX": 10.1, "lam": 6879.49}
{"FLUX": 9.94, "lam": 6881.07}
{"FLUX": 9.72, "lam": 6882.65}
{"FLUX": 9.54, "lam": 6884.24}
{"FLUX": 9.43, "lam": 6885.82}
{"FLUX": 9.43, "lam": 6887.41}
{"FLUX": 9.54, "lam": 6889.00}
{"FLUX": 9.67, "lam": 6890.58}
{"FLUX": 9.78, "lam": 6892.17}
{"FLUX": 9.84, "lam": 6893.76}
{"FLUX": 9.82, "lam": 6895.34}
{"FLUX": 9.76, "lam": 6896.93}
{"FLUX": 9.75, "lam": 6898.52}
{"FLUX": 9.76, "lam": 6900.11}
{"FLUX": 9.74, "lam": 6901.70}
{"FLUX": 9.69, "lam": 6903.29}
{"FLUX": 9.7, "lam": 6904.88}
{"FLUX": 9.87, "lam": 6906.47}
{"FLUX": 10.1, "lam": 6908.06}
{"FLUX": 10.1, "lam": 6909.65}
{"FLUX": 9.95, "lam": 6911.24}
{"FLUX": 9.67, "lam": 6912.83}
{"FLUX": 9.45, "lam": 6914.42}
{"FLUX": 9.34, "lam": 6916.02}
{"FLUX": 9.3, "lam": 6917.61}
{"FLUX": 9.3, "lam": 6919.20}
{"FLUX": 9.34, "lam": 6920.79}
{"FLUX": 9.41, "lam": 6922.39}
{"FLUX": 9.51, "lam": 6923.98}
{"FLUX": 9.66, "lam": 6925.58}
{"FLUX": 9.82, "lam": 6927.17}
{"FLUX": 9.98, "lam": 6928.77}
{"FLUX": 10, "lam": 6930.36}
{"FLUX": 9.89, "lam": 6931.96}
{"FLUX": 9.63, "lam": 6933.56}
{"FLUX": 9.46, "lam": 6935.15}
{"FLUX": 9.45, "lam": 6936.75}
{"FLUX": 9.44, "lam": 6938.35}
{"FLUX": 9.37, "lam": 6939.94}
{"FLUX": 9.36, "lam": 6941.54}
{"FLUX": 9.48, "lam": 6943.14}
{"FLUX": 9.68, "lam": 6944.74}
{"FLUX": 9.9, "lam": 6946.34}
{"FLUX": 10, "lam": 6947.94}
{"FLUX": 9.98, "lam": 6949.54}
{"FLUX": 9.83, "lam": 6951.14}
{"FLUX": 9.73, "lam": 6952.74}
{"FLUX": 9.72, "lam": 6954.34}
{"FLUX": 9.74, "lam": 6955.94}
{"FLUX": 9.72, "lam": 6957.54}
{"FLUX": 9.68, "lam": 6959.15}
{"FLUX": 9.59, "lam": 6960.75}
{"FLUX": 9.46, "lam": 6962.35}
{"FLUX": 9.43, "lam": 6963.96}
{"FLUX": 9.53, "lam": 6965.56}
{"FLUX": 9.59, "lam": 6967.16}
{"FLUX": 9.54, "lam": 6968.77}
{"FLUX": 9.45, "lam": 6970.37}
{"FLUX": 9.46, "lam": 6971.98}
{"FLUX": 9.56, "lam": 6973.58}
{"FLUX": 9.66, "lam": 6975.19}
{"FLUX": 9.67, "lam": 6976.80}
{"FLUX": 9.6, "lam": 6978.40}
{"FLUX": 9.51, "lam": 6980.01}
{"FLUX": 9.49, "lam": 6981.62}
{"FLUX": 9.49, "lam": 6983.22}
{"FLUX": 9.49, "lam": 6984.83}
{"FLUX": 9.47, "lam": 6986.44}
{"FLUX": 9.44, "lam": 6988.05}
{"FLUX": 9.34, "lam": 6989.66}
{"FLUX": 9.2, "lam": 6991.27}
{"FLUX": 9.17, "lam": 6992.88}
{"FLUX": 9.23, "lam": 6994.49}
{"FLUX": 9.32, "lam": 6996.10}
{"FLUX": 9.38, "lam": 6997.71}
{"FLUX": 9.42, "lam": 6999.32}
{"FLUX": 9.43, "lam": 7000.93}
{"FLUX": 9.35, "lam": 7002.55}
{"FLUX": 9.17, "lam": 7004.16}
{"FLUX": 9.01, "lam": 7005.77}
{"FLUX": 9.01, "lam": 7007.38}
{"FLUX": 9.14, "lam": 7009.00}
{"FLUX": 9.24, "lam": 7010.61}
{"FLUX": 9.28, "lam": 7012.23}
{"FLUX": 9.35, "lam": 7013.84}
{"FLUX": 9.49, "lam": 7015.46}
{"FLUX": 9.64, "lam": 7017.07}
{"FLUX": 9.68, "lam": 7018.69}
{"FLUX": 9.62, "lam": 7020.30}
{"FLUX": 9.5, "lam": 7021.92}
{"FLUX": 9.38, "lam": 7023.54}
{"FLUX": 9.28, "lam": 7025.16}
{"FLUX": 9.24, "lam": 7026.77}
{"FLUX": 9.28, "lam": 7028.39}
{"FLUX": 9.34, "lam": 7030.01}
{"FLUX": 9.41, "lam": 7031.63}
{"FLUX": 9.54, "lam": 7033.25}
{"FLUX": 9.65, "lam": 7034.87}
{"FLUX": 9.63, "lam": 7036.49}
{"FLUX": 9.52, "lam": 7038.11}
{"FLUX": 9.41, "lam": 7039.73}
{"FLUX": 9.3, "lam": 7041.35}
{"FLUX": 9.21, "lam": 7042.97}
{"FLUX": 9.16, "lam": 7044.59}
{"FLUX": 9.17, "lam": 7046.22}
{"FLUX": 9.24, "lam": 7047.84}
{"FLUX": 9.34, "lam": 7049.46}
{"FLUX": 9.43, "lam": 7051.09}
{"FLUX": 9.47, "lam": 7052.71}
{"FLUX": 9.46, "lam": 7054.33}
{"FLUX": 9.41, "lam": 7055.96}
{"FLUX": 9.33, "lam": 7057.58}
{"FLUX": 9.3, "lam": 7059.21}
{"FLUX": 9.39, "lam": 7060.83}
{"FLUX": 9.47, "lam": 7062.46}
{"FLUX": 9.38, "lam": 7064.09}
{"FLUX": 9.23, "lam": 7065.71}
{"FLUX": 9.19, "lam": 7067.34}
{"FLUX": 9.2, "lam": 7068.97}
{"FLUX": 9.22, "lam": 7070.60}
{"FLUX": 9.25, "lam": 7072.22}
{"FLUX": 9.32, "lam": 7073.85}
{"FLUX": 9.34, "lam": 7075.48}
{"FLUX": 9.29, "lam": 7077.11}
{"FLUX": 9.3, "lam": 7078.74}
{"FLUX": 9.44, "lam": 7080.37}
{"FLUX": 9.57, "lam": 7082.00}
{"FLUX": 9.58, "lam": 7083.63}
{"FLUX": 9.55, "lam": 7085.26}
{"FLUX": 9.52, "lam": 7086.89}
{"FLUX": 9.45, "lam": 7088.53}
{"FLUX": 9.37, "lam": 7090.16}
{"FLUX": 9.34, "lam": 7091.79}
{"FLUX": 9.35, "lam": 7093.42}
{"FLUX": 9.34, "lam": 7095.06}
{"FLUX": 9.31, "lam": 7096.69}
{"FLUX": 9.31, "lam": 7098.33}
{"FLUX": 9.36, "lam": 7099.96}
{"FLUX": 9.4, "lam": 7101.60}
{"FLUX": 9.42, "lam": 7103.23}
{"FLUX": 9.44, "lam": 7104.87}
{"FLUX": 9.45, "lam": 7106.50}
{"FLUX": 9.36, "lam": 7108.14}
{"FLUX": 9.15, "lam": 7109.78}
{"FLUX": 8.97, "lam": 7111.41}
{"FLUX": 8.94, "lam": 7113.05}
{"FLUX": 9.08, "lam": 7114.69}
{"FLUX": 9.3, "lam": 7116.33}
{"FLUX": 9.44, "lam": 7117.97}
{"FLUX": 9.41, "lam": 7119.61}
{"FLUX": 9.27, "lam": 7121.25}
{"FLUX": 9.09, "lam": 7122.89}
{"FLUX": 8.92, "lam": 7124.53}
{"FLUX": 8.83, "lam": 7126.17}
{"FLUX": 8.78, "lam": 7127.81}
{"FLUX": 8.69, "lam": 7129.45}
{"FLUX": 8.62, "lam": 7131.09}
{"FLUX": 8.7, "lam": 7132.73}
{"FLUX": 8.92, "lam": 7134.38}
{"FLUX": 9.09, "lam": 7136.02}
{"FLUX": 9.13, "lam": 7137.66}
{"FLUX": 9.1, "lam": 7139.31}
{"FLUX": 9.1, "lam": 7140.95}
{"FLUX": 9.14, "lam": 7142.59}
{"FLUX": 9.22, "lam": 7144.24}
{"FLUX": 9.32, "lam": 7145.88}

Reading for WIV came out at 7083.63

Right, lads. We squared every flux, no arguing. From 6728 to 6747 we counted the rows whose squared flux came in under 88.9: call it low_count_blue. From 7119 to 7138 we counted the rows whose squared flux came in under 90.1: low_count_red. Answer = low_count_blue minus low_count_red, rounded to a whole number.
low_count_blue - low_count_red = -11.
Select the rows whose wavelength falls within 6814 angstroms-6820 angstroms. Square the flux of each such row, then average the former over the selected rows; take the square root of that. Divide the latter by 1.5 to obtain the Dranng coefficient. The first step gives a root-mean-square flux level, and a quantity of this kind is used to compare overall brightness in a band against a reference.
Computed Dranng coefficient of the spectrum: 6.43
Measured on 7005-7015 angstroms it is 6.12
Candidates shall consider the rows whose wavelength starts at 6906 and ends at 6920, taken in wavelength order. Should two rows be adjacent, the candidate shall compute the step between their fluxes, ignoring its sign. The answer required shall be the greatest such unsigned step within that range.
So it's 0.28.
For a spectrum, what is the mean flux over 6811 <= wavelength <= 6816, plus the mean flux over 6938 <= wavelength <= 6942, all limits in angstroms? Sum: 18.8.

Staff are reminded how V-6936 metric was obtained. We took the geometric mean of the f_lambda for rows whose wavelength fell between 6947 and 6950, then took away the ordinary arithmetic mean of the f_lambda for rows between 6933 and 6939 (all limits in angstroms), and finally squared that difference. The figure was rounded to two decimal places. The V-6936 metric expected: 0.25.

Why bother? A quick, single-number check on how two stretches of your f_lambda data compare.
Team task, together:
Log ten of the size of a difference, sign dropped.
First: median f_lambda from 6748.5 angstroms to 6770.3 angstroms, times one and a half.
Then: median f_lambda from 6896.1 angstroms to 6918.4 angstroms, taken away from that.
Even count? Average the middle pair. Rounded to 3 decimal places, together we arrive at 0.696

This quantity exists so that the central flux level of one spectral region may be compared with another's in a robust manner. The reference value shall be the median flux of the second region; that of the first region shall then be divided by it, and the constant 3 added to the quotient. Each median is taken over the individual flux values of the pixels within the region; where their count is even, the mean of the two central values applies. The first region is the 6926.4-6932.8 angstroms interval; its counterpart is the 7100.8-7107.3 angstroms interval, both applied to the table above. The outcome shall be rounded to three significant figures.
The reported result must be 4.05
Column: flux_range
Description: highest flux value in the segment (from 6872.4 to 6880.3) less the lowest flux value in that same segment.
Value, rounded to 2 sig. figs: 0.31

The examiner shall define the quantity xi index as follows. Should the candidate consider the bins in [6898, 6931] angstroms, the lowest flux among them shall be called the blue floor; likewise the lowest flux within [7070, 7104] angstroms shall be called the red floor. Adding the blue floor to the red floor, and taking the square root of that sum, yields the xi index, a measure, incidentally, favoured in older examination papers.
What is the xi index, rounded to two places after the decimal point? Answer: 4.30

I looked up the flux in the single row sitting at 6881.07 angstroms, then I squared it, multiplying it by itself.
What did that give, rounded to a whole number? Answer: 99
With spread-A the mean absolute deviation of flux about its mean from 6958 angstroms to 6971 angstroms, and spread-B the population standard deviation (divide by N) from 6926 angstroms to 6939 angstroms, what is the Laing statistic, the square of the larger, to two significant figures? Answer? 0.051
